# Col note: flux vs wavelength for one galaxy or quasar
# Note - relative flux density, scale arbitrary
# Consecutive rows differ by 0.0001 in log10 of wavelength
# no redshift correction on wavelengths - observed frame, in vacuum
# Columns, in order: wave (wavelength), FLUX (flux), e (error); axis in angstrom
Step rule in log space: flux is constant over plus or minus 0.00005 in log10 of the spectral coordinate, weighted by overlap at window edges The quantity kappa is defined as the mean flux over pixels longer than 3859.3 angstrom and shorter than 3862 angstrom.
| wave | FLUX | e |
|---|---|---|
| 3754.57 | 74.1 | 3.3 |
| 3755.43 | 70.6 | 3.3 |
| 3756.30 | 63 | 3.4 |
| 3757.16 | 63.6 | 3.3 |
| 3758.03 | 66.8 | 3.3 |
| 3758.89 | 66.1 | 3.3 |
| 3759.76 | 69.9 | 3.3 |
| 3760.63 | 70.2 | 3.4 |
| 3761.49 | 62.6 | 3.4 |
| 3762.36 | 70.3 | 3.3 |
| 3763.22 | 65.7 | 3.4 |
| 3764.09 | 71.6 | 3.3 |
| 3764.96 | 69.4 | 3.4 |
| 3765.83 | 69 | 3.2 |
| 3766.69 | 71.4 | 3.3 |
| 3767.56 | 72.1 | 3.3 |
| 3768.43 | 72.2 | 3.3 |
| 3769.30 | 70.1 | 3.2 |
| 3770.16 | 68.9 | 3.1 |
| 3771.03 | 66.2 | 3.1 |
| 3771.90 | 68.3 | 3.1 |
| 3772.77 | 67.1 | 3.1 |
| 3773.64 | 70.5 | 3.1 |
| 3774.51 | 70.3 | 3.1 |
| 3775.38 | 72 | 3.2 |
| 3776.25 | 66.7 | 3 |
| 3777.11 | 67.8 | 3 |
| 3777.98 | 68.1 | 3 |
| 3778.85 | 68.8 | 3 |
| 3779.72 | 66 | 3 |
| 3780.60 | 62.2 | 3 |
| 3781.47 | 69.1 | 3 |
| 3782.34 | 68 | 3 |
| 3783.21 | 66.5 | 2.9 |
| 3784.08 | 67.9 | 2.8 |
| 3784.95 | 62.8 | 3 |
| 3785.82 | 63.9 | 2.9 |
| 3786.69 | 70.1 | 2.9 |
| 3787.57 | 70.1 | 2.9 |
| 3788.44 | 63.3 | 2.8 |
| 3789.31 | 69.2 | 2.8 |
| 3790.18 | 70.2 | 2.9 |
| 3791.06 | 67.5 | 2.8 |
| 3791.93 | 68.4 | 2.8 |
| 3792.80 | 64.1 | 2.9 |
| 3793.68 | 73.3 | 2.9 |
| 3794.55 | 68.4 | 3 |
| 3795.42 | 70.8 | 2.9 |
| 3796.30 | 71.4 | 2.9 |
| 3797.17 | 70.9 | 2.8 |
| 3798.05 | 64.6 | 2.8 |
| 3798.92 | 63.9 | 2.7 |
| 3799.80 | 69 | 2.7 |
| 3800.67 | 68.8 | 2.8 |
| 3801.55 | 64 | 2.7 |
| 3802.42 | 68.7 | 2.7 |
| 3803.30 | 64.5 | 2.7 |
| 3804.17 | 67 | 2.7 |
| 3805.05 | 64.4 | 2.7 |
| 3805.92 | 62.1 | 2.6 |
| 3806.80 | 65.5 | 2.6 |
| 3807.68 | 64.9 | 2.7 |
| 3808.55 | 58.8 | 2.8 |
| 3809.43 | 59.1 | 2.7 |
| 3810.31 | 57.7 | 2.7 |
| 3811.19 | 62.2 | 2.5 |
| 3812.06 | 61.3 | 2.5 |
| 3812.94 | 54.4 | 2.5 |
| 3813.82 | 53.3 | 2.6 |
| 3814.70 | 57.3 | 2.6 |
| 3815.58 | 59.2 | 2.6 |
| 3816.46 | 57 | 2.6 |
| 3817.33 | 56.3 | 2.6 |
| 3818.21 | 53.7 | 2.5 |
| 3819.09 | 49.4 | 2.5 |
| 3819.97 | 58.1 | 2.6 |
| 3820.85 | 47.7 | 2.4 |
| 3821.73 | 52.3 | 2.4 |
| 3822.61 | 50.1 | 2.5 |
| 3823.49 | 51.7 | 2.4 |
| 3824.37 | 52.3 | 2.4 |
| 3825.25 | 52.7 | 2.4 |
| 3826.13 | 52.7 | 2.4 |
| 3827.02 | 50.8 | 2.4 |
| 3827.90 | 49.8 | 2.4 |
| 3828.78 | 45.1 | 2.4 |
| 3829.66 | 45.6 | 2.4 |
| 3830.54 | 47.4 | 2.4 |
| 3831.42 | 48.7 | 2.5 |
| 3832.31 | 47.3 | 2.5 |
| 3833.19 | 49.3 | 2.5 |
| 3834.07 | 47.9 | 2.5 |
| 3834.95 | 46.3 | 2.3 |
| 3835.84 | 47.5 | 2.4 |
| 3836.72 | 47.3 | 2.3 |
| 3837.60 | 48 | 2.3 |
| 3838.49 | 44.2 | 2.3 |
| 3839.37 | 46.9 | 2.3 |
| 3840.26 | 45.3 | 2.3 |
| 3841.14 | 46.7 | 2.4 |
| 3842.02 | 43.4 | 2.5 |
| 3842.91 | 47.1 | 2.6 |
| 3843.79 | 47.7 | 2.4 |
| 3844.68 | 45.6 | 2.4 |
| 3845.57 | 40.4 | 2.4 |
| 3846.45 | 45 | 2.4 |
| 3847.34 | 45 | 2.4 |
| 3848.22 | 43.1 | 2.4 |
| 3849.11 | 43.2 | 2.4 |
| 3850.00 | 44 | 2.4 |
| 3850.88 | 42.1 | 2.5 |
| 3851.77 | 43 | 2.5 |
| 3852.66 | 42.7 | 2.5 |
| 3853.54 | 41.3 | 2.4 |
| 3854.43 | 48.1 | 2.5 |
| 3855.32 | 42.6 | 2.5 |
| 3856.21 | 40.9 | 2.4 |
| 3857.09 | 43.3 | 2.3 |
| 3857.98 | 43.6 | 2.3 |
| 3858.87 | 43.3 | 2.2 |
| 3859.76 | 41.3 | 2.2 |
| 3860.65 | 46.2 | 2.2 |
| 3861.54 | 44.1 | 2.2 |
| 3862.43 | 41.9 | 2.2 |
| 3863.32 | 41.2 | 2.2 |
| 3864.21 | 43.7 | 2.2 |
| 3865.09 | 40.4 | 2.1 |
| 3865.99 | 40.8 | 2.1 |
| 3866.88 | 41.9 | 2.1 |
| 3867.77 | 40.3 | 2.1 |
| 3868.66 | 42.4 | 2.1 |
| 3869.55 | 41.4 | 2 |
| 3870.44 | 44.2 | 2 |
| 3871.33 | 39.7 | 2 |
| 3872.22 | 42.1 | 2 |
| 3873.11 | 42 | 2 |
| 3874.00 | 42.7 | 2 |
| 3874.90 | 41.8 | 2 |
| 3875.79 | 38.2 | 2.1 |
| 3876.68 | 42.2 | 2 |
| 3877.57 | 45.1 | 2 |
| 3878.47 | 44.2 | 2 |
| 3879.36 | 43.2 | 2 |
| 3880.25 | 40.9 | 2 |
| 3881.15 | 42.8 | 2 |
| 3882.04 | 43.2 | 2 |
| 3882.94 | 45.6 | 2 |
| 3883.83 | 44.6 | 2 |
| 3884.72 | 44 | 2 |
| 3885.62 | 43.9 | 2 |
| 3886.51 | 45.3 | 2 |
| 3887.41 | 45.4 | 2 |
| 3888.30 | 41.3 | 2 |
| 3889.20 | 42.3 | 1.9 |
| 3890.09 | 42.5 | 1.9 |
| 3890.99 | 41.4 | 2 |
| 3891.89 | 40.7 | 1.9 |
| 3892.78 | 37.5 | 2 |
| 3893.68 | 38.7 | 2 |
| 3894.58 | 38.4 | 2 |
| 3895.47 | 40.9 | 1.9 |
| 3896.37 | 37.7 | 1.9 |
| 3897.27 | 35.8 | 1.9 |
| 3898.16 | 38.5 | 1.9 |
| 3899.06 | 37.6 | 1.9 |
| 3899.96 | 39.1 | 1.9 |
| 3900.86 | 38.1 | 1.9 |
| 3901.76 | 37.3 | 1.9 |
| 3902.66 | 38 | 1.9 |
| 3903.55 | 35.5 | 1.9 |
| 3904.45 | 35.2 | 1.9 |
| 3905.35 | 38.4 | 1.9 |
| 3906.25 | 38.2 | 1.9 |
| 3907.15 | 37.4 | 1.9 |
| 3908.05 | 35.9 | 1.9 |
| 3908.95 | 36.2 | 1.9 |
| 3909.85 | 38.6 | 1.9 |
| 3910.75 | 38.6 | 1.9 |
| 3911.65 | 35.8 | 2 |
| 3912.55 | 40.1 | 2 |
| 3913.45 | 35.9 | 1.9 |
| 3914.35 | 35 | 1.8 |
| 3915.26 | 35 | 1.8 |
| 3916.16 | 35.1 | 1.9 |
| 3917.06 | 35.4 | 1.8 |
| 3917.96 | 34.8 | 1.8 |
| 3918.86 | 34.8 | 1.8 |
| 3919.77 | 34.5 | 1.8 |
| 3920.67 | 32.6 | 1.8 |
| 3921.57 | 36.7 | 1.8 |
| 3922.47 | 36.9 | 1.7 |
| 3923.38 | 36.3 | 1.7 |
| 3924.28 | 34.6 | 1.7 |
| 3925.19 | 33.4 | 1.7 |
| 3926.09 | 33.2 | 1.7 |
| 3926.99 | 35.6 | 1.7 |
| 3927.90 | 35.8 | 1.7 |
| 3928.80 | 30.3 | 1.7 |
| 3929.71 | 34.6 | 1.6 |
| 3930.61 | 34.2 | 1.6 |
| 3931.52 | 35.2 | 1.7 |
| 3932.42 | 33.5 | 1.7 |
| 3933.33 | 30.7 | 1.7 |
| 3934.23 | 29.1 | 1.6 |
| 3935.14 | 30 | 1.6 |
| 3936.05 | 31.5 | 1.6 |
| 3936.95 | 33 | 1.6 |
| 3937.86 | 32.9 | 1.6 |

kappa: 44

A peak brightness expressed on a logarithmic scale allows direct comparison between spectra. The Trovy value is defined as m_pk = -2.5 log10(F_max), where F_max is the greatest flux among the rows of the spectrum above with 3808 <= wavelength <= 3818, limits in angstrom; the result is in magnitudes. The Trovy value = -4.48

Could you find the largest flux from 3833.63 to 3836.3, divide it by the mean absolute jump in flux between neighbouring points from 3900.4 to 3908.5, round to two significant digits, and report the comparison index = 38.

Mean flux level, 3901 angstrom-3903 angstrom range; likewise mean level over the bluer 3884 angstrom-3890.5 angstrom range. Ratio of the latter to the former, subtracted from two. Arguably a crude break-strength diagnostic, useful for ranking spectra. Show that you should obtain 0.84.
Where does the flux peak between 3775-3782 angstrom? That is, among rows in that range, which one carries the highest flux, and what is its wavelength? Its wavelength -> 3775.38 angstrom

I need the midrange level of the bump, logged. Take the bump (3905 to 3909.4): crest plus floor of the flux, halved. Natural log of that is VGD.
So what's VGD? 3.6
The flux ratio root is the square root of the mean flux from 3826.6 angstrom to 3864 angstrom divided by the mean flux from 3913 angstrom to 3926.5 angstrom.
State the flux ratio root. 1.14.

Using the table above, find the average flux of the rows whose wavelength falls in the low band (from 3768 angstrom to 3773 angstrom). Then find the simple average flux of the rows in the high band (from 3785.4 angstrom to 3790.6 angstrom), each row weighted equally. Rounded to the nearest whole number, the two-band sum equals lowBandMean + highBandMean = 137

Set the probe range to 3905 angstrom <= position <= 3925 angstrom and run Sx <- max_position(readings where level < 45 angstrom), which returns 3924.28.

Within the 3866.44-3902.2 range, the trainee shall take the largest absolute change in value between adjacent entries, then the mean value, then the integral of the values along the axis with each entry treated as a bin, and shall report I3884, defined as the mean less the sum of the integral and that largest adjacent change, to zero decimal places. -1443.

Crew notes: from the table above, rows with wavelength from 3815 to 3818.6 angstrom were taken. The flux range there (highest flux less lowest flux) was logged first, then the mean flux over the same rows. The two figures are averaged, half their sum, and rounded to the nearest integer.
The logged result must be 31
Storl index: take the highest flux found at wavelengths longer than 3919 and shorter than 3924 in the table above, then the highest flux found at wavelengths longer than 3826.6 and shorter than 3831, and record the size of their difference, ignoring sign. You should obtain 14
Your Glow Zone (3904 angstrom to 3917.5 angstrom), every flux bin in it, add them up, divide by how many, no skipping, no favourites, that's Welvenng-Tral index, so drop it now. 37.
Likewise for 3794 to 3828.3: 60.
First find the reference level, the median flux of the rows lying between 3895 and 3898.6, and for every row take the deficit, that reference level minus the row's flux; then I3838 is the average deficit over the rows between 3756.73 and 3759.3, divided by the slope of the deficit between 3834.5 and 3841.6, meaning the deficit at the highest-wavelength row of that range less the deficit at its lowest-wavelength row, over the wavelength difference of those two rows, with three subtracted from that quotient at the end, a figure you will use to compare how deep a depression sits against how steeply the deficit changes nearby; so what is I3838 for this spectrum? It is 421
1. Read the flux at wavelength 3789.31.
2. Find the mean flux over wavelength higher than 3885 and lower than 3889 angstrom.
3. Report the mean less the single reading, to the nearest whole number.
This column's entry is -25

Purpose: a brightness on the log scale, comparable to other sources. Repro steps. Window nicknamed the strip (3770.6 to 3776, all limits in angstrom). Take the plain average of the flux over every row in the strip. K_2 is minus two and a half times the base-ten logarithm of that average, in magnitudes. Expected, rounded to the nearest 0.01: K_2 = -4.60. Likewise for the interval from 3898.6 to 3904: -3.94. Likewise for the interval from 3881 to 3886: -4.11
